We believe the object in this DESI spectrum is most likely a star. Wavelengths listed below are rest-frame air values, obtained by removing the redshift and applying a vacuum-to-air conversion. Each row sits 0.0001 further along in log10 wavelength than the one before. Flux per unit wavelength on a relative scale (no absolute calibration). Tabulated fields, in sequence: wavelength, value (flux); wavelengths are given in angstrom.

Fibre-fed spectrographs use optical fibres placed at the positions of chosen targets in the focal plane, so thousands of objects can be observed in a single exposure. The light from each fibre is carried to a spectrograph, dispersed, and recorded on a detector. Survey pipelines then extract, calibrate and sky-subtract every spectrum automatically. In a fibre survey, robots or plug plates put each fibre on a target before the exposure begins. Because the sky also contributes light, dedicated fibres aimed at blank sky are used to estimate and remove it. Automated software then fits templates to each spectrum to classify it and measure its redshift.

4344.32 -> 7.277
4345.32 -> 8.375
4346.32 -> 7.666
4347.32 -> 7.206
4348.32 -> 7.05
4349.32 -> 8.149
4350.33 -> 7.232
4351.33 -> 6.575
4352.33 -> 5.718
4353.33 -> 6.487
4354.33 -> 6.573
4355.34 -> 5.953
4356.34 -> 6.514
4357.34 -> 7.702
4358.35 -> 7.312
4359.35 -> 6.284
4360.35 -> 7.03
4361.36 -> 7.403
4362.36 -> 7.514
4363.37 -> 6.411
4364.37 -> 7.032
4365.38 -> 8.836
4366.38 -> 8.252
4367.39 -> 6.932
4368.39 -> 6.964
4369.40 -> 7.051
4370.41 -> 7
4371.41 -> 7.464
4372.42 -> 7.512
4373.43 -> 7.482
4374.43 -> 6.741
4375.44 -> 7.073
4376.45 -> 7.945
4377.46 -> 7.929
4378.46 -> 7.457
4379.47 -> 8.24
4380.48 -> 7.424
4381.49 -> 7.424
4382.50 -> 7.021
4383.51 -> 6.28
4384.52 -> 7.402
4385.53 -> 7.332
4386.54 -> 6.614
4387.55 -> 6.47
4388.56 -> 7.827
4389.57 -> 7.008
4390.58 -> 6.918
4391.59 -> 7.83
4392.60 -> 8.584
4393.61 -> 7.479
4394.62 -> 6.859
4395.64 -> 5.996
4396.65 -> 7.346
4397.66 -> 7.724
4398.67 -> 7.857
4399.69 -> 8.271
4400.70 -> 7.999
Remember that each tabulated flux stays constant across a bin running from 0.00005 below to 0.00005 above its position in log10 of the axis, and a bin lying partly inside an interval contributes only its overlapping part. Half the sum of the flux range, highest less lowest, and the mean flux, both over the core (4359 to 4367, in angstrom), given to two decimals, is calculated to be 4.95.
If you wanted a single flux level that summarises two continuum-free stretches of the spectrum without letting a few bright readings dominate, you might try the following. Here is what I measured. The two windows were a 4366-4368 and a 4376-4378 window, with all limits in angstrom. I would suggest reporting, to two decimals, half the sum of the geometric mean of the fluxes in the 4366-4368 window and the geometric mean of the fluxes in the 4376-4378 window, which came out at 7.75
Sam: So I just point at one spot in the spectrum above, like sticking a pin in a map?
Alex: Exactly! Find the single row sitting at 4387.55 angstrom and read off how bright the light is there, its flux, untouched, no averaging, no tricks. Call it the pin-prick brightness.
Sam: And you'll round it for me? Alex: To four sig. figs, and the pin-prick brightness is 6.470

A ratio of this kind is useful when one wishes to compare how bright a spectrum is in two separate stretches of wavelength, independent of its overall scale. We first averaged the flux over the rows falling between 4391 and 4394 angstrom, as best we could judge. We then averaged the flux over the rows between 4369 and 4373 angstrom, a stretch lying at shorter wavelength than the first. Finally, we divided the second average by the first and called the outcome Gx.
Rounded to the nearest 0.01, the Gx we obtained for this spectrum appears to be 0.91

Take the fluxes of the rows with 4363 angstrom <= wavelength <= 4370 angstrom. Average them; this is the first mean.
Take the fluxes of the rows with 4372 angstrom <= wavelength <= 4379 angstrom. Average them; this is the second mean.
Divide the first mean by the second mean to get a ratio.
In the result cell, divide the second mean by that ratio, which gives 7.5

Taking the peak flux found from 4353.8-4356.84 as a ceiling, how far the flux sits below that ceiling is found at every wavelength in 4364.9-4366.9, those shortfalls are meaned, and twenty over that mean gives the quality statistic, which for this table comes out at -10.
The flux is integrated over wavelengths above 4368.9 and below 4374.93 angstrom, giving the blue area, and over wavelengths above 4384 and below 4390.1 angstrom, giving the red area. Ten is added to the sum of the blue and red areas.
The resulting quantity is 97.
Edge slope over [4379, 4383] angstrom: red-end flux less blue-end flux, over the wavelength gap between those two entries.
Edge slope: -0.40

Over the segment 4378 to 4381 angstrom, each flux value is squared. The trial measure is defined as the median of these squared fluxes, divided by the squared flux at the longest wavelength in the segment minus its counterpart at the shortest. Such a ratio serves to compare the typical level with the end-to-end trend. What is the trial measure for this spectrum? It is -113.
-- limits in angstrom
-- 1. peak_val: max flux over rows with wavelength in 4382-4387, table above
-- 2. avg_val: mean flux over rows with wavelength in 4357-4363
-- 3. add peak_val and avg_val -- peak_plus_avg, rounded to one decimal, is 14.6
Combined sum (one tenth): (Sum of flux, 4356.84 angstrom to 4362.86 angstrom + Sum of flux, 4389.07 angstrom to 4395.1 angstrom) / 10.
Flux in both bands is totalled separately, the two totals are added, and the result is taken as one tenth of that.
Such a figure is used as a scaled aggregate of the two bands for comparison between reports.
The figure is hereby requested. 8.79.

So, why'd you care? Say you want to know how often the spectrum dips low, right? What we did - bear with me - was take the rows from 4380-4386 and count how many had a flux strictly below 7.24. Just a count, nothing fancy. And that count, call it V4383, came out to 2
